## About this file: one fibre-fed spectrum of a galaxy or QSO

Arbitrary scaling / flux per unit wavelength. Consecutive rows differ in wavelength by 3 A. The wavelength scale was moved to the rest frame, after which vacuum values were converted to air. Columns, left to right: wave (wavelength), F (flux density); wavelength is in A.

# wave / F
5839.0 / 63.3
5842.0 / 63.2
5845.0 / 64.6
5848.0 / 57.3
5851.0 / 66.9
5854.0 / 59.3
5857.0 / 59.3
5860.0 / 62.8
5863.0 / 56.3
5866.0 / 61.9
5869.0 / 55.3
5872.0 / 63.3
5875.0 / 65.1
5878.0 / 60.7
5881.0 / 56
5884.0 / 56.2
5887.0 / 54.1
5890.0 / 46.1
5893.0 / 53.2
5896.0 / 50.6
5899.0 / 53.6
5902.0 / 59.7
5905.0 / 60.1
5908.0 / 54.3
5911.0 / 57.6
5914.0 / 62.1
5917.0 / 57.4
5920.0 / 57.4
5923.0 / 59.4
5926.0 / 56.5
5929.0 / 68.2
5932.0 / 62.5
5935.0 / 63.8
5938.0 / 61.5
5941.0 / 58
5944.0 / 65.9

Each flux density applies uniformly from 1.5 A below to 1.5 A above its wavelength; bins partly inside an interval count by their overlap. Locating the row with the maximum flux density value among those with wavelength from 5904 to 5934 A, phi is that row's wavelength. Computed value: 5929.0 A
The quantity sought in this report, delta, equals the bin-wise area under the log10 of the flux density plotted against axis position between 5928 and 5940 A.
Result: 21.6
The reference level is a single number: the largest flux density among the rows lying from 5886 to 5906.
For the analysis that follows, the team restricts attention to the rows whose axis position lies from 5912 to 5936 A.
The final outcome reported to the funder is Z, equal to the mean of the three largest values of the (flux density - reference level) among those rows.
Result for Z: 4.7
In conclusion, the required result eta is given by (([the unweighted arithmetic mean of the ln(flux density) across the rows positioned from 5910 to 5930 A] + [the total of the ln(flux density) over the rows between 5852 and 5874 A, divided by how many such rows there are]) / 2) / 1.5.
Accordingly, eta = 2.73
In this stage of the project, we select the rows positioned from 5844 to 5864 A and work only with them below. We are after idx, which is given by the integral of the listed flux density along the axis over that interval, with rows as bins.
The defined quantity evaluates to 1219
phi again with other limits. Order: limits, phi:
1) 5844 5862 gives 5851.0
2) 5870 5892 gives 5875.0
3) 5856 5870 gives 5860.0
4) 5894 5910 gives 5905.0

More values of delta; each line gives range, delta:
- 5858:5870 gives 21.3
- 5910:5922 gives 21.2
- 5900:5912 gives 21.1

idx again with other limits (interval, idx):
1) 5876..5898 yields 1190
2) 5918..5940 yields 1346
